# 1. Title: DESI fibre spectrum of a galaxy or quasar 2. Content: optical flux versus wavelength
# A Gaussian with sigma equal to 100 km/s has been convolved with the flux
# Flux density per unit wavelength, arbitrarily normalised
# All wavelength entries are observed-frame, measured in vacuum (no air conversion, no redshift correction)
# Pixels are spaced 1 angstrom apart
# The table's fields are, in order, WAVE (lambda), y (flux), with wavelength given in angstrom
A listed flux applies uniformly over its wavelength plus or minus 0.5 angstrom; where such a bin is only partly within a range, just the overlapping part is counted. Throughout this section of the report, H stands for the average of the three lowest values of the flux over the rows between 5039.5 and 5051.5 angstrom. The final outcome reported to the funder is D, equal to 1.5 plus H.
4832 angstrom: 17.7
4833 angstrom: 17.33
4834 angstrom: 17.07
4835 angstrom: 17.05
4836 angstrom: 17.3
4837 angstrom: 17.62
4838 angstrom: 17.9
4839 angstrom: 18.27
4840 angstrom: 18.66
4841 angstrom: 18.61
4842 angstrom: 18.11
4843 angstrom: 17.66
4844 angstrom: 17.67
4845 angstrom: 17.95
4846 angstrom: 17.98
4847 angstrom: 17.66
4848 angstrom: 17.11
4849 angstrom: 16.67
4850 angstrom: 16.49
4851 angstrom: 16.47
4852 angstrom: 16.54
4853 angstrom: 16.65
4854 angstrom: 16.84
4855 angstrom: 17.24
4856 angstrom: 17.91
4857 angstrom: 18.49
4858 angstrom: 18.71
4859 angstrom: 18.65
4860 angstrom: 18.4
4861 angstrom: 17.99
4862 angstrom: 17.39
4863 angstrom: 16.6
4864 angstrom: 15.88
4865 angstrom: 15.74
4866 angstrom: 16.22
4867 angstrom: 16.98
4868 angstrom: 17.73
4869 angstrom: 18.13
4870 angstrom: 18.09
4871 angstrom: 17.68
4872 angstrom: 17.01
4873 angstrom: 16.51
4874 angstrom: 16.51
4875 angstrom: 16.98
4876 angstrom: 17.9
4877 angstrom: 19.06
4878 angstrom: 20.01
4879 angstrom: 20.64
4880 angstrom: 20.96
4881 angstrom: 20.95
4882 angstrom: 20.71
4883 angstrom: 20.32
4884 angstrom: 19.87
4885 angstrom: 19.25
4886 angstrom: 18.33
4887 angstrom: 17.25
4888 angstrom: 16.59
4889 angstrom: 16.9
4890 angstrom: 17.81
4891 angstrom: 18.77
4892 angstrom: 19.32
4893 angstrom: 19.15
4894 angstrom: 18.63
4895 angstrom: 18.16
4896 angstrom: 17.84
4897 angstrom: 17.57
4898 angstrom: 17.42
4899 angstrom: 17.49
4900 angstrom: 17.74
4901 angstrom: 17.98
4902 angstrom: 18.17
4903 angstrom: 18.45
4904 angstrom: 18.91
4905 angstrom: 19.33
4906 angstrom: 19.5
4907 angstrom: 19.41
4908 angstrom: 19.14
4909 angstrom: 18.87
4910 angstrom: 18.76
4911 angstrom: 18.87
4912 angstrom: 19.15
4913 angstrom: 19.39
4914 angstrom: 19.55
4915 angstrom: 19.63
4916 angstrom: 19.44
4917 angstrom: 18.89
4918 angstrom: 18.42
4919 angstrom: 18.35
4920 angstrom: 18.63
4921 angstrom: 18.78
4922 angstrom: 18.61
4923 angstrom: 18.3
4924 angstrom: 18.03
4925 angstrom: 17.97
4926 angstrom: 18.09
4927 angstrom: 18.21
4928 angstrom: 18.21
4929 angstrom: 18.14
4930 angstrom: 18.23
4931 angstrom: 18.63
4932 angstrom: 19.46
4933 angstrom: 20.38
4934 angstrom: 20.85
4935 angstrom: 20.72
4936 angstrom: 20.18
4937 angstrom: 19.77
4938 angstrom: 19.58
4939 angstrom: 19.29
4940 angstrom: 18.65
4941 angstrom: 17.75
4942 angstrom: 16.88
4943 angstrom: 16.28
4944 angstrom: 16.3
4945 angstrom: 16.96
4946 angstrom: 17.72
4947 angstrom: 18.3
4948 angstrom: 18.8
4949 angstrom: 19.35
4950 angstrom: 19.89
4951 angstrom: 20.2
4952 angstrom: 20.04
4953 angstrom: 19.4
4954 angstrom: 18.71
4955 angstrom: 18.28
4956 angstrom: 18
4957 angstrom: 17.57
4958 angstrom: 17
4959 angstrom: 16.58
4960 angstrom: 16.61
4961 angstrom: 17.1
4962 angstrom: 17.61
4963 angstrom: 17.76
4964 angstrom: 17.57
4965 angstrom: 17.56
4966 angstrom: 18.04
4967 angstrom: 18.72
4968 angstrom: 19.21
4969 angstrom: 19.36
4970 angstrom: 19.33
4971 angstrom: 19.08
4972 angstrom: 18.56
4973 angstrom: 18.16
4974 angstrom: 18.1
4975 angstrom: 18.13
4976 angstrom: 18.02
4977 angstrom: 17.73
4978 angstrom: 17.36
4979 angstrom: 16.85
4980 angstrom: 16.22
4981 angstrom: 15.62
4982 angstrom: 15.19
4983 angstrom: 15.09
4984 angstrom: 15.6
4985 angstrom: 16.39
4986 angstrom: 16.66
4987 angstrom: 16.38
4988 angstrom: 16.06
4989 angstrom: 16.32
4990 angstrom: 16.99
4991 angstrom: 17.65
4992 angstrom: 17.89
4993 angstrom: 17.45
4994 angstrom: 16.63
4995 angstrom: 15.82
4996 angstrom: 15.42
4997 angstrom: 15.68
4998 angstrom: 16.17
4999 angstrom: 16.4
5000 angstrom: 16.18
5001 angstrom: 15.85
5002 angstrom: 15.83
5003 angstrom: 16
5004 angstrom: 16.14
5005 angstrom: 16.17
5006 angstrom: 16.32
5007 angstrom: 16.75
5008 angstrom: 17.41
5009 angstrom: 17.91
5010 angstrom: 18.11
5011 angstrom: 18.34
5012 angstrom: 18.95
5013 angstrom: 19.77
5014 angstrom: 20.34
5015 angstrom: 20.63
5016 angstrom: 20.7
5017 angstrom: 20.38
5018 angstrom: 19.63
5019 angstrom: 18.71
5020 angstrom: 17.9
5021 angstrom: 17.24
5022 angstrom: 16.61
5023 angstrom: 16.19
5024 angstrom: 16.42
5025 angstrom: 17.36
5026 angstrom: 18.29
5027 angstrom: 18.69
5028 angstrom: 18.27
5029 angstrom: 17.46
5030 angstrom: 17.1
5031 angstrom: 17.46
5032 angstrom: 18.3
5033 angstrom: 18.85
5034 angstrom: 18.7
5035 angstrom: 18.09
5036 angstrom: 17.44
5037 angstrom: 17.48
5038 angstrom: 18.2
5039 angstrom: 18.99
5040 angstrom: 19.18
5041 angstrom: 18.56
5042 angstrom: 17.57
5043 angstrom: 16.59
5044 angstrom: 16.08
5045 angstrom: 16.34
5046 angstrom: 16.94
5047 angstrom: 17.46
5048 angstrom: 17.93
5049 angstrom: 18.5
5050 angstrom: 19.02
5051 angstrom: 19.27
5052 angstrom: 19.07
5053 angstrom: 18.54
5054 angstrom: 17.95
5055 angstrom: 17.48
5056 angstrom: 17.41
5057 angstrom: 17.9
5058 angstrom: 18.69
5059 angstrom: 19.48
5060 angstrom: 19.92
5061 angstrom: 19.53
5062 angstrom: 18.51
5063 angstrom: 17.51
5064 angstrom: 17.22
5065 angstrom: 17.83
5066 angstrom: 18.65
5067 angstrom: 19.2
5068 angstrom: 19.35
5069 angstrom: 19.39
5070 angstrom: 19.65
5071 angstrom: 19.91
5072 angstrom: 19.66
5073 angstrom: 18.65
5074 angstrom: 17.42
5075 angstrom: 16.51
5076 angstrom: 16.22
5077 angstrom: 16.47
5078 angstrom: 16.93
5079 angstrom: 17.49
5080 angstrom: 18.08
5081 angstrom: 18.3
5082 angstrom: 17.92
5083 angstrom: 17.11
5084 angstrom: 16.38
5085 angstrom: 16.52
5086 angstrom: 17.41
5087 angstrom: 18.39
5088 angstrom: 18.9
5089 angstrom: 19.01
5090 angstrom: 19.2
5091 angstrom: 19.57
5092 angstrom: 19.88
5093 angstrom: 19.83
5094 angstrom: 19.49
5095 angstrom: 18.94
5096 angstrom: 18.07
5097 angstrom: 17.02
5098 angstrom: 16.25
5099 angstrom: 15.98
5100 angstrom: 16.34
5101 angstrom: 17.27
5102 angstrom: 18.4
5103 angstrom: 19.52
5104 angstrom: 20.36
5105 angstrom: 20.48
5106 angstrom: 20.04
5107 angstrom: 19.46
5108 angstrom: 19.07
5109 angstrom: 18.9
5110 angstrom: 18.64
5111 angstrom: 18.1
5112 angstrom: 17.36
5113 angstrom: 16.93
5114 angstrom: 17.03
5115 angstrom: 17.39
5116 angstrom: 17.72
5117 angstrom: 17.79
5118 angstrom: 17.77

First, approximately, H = 16.3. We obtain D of 17.8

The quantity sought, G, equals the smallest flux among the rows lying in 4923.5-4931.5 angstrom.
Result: 17.97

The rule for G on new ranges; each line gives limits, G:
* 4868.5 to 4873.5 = 16.51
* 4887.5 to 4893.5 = 16.59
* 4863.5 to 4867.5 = 15.74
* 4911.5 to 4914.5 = 19.15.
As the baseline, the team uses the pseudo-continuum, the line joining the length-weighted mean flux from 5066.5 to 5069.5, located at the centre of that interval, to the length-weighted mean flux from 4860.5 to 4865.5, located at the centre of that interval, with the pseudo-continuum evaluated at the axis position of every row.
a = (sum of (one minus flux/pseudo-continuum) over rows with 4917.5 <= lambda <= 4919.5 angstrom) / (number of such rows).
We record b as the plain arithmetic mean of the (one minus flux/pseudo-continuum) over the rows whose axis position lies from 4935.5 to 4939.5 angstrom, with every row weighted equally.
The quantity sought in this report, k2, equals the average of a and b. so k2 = -0.085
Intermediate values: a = -0.055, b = -0.12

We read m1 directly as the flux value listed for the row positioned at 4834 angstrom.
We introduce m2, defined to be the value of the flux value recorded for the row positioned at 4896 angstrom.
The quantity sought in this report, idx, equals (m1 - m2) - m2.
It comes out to -18.6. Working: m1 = 17.07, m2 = 17.84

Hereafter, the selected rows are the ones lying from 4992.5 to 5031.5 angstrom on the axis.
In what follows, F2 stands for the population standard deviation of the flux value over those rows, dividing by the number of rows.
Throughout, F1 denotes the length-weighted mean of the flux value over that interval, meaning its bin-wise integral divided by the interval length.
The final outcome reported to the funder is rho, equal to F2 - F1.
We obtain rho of -16.0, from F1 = 17.5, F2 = 1.49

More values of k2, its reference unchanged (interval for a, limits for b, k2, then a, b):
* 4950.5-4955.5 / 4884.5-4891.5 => -0.065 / -0.082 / -0.05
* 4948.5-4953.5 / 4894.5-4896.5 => -0.080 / -0.109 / -0.05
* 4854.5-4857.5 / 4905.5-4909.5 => -0.094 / -0.075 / -0.11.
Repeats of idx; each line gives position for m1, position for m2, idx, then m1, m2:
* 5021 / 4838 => -18.6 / 17.24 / 17.9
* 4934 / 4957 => -14.3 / 20.85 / 17.57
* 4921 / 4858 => -18.6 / 18.78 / 18.71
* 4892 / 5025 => -15.4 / 19.32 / 17.36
